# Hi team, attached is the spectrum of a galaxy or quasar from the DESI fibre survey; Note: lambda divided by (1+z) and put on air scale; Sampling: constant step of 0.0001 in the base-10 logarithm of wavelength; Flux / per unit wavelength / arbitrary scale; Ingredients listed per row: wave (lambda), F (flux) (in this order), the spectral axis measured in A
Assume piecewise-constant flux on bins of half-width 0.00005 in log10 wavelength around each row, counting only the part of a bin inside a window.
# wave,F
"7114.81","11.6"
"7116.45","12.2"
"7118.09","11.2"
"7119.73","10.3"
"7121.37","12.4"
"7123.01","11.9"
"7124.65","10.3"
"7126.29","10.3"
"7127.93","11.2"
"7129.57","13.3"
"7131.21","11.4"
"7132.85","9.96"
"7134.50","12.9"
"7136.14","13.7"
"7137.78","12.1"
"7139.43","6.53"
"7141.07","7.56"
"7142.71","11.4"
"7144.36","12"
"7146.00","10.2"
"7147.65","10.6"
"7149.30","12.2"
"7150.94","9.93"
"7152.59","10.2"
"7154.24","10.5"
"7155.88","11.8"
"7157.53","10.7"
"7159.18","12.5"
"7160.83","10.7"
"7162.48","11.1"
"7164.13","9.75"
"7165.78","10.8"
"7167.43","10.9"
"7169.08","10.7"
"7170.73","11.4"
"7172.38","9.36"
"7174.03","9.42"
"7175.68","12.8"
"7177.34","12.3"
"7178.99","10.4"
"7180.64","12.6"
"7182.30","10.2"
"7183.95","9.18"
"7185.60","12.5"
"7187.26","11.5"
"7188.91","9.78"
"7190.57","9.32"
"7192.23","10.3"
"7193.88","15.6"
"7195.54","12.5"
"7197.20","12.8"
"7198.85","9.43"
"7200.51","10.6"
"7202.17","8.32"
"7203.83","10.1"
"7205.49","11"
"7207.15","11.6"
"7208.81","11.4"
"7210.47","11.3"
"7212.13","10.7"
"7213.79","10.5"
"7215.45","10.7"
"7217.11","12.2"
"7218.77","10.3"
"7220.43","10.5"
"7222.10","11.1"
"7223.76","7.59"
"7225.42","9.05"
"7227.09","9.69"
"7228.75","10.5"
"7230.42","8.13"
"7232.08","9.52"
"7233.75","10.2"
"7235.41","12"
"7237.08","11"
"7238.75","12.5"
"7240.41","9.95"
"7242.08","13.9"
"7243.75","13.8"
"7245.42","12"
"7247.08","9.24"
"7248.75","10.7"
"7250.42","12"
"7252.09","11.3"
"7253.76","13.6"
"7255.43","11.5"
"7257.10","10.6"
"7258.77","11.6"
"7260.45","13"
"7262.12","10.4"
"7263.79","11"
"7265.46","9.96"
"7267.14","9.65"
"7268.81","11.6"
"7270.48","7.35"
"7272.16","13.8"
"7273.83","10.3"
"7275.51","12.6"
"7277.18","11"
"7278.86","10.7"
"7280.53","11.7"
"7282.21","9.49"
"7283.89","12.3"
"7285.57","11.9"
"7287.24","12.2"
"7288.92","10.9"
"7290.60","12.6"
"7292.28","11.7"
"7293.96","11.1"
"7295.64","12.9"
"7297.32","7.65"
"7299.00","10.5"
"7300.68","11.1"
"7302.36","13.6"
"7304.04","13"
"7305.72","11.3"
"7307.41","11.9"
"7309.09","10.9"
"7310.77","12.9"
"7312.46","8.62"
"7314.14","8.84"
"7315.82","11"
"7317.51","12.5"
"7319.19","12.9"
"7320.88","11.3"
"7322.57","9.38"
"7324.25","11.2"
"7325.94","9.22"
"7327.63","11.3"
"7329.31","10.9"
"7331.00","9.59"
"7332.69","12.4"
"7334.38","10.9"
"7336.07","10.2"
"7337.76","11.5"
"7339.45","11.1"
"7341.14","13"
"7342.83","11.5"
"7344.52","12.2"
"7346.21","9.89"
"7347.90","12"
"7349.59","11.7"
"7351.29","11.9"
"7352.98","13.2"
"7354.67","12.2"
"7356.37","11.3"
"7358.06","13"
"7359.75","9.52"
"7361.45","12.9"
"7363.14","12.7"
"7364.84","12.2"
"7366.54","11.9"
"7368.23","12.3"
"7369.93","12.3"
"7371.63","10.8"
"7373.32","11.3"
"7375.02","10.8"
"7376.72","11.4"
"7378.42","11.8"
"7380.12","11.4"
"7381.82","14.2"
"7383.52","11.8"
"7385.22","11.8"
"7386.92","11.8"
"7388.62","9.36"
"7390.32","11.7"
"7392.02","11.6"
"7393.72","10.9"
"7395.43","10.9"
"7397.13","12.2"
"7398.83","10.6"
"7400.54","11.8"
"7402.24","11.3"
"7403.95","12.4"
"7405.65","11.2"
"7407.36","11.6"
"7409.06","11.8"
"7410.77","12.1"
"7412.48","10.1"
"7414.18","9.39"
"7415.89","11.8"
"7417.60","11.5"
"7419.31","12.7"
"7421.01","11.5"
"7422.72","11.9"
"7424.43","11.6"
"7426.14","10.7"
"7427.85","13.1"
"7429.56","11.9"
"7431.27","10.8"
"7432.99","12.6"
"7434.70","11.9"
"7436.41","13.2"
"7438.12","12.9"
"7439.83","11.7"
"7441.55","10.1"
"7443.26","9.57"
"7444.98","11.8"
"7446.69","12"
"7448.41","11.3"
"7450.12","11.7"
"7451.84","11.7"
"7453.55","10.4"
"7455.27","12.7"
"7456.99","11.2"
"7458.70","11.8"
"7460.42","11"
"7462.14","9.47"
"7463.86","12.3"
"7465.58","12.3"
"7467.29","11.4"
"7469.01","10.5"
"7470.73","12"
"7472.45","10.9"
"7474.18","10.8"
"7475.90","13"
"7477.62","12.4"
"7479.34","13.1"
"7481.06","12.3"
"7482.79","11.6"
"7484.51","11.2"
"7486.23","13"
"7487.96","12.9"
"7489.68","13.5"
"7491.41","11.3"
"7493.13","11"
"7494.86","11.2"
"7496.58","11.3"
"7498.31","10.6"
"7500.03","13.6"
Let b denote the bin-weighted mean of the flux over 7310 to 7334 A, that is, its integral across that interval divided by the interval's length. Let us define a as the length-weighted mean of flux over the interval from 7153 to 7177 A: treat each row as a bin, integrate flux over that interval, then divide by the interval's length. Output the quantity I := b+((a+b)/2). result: 21.7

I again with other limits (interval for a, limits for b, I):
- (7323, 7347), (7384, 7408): 22.6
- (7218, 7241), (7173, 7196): 22.0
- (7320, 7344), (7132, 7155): 21.5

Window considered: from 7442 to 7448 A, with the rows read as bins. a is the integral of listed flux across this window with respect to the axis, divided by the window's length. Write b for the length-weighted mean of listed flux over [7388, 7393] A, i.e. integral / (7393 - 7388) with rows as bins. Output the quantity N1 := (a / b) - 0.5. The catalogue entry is 0.51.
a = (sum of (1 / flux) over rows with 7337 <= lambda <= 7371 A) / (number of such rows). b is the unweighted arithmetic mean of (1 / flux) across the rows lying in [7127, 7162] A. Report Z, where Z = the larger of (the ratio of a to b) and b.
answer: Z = 0.90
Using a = 0.084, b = 0.0934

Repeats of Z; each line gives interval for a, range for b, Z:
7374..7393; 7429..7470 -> 0.99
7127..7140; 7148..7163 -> 1.02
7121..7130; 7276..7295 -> 0.99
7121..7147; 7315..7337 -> 1.02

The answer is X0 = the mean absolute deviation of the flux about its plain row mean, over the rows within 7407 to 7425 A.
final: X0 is 0.6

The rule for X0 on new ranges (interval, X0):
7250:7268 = 0.9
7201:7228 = 0.9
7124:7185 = 1.1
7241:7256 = 1.2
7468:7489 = 0.8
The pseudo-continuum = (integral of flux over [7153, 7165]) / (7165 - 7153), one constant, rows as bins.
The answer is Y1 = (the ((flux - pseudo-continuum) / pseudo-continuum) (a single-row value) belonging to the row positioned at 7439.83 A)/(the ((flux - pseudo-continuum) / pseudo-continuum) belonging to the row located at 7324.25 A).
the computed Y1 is 3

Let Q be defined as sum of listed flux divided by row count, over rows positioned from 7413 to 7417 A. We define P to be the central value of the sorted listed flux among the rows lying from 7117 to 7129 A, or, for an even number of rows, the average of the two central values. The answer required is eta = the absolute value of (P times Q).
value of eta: 119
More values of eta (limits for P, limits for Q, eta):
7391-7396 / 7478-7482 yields 138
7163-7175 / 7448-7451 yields 123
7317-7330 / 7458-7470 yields 127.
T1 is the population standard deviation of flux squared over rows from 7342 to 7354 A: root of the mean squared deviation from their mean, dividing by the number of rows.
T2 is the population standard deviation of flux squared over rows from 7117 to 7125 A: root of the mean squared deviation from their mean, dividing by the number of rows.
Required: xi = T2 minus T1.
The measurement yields -2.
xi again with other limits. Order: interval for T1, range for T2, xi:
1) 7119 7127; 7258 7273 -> 18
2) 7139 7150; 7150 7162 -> -19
